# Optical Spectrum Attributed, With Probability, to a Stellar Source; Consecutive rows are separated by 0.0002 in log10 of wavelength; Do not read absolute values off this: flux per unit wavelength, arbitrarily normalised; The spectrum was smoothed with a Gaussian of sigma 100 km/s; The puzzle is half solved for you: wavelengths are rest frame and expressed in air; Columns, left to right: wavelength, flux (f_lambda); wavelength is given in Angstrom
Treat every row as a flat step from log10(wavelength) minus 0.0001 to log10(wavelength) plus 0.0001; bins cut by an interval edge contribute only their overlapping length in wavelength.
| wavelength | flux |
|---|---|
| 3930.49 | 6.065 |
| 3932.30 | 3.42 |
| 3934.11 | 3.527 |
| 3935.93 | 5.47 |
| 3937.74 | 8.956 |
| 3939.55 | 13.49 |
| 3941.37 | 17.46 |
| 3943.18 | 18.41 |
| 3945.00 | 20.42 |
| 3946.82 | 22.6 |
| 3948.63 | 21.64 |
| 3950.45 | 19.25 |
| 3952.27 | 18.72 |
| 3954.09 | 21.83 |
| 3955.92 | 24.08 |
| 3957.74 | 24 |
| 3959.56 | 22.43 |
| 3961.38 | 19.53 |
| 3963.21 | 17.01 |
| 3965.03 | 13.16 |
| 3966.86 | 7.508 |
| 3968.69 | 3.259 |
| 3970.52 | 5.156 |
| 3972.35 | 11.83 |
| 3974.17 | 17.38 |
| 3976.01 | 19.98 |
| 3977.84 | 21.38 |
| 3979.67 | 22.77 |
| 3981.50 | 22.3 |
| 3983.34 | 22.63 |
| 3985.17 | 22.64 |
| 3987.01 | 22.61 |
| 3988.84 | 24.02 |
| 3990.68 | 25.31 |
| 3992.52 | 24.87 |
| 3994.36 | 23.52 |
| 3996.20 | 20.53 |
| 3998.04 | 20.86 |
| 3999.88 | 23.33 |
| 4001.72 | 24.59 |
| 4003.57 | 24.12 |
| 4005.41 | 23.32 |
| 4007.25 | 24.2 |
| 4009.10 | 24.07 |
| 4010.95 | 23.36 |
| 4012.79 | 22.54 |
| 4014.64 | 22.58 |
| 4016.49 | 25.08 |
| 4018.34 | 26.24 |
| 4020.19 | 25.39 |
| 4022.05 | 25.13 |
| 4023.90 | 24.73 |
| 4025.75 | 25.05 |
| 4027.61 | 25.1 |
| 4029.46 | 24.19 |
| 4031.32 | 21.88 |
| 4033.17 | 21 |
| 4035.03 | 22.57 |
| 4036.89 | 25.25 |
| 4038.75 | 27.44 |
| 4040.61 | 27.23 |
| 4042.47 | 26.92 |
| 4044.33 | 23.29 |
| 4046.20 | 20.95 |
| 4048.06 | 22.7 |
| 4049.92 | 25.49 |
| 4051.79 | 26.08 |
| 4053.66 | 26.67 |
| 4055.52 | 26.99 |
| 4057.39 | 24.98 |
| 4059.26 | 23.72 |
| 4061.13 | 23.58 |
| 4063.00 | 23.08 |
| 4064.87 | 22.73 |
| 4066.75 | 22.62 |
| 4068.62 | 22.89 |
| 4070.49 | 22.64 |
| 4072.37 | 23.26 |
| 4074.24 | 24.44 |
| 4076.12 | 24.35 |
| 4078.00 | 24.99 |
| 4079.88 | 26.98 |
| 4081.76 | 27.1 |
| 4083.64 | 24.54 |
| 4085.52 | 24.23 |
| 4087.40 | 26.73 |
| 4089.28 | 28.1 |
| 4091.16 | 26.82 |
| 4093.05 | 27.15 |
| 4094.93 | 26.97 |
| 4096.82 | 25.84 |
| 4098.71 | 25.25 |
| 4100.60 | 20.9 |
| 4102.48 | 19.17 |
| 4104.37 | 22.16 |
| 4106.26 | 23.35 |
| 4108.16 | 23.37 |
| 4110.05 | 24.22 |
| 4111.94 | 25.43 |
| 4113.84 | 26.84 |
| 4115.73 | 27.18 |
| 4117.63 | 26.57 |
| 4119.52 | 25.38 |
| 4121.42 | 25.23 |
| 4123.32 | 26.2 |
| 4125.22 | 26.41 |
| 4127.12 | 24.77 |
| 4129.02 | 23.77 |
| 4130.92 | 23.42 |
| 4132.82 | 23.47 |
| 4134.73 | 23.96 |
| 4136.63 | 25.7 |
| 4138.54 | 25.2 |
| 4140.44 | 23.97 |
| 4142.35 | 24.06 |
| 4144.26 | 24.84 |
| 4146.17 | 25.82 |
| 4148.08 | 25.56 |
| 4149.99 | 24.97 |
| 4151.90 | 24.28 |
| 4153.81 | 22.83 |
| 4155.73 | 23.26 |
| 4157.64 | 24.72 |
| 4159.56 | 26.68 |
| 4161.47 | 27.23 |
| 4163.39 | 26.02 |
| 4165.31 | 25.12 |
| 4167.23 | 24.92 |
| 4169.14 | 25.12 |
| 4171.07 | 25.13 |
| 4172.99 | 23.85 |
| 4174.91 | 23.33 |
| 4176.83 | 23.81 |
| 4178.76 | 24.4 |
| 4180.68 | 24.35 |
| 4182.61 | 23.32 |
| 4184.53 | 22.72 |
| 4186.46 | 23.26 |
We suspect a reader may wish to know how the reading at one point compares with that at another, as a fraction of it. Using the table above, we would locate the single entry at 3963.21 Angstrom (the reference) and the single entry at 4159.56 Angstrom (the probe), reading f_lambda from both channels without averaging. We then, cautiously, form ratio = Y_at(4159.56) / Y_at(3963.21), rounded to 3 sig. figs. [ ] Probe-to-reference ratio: 1.57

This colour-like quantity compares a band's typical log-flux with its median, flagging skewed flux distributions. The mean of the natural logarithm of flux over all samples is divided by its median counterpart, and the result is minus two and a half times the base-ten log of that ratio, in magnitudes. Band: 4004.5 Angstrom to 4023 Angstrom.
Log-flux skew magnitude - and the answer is 0.000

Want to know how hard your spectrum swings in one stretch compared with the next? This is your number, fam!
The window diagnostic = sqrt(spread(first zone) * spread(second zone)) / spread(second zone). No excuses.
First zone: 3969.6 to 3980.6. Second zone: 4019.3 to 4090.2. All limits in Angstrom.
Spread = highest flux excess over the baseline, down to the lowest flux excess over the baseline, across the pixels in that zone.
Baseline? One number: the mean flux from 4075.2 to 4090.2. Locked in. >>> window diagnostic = 1.6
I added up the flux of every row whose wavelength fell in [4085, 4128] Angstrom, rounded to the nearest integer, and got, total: 578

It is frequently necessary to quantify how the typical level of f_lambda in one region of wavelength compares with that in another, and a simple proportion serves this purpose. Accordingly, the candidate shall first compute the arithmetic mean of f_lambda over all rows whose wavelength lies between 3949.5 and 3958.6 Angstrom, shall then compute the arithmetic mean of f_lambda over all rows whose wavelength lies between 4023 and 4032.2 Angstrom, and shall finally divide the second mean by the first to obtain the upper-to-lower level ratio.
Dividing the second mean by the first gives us 1.12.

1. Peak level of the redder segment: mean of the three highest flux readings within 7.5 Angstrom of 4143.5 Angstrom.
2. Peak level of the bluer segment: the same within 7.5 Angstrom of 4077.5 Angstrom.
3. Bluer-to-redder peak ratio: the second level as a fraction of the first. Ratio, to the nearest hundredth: 1.03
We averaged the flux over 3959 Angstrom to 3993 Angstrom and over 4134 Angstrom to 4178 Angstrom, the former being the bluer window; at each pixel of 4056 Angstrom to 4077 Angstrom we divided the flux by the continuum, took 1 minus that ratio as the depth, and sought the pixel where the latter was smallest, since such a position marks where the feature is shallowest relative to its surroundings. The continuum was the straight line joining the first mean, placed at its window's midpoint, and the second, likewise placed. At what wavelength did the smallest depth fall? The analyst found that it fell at 4057.39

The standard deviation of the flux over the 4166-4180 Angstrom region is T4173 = 0.7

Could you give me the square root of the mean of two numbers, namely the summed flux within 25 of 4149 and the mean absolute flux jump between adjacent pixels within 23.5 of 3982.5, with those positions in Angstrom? 18.0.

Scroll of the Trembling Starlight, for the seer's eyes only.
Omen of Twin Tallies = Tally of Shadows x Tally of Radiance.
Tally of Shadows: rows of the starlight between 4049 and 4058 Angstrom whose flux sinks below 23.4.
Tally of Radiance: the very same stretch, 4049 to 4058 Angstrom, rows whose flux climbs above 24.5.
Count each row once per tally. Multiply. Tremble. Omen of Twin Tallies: 0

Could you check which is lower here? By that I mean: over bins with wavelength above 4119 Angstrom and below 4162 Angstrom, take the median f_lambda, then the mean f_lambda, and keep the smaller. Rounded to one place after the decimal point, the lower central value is 24.8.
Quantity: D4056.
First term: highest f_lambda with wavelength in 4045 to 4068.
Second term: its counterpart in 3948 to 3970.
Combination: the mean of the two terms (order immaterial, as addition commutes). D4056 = 25.5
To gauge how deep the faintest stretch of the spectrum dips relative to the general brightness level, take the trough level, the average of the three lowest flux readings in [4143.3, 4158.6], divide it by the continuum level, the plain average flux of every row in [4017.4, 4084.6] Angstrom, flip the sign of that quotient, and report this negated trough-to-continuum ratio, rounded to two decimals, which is -0.96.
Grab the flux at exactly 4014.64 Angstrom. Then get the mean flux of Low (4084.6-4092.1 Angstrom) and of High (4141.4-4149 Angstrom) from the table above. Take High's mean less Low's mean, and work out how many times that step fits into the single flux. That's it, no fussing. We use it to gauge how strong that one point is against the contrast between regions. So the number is -16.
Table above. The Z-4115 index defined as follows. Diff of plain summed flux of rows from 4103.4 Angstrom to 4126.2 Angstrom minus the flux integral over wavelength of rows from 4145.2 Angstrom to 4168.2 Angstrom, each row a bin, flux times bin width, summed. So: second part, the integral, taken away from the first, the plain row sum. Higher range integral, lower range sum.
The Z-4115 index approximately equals -275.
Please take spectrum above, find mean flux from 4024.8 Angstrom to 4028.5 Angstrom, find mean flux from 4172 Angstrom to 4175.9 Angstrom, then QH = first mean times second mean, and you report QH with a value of 592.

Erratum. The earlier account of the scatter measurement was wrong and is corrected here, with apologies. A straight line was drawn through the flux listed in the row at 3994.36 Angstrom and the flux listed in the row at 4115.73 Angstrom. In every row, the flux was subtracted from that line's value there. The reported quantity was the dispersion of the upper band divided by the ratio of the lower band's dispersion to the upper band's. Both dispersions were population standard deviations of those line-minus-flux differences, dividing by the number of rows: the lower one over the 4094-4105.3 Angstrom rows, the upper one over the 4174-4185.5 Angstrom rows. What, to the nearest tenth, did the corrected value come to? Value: 0.1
